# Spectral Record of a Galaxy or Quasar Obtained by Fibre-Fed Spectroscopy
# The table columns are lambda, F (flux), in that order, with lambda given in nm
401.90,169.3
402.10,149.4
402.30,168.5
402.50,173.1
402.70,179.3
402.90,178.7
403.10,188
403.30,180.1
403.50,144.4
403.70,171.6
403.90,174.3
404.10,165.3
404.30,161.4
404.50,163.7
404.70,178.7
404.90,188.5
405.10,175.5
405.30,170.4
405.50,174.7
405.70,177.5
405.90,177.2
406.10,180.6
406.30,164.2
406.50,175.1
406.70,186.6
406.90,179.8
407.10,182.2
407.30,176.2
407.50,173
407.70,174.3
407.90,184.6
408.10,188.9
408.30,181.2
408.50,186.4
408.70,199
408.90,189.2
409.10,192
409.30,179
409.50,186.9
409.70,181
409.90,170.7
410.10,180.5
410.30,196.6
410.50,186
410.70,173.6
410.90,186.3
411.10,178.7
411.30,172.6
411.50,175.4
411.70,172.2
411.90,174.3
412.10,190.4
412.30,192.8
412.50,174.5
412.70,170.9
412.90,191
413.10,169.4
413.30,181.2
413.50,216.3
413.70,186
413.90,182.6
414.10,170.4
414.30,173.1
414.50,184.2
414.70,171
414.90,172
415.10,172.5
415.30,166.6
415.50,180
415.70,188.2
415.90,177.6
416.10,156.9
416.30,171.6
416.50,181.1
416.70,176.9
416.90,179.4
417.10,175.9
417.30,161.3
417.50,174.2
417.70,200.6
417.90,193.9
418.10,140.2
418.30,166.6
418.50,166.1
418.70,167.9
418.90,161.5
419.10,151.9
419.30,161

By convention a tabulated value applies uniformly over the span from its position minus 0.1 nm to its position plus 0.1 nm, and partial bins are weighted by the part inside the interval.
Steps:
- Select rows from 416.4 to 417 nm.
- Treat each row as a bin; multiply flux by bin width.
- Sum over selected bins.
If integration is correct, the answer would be 107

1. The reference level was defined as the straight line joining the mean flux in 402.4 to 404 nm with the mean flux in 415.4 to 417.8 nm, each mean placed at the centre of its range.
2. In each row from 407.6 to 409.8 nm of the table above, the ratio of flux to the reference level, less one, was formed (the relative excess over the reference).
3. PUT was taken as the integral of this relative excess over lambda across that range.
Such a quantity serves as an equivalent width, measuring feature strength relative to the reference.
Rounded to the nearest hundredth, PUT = 0.13 nm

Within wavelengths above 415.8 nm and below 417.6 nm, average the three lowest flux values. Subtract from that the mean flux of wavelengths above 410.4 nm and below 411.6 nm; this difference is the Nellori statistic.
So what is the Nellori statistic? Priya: -15.5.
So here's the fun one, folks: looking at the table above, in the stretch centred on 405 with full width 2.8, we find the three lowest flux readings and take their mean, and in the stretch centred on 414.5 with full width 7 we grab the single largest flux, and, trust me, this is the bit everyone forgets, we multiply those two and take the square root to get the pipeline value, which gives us 188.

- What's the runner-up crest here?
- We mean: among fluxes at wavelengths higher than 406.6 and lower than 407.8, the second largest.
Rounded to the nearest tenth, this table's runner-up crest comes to 182.2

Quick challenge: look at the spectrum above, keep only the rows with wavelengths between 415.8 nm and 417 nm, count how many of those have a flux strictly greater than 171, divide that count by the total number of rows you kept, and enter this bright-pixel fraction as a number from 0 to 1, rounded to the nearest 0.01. 0.83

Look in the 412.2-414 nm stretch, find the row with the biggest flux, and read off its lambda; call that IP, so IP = 413.50 nm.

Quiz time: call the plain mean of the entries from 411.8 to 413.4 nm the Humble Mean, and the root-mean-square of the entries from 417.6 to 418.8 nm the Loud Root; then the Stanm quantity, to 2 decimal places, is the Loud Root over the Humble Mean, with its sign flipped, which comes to -0.96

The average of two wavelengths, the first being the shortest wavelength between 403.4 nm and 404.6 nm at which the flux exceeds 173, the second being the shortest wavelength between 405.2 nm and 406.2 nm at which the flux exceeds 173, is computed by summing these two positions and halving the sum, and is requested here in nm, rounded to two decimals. 404.70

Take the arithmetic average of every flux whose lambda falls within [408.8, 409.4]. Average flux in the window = 187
